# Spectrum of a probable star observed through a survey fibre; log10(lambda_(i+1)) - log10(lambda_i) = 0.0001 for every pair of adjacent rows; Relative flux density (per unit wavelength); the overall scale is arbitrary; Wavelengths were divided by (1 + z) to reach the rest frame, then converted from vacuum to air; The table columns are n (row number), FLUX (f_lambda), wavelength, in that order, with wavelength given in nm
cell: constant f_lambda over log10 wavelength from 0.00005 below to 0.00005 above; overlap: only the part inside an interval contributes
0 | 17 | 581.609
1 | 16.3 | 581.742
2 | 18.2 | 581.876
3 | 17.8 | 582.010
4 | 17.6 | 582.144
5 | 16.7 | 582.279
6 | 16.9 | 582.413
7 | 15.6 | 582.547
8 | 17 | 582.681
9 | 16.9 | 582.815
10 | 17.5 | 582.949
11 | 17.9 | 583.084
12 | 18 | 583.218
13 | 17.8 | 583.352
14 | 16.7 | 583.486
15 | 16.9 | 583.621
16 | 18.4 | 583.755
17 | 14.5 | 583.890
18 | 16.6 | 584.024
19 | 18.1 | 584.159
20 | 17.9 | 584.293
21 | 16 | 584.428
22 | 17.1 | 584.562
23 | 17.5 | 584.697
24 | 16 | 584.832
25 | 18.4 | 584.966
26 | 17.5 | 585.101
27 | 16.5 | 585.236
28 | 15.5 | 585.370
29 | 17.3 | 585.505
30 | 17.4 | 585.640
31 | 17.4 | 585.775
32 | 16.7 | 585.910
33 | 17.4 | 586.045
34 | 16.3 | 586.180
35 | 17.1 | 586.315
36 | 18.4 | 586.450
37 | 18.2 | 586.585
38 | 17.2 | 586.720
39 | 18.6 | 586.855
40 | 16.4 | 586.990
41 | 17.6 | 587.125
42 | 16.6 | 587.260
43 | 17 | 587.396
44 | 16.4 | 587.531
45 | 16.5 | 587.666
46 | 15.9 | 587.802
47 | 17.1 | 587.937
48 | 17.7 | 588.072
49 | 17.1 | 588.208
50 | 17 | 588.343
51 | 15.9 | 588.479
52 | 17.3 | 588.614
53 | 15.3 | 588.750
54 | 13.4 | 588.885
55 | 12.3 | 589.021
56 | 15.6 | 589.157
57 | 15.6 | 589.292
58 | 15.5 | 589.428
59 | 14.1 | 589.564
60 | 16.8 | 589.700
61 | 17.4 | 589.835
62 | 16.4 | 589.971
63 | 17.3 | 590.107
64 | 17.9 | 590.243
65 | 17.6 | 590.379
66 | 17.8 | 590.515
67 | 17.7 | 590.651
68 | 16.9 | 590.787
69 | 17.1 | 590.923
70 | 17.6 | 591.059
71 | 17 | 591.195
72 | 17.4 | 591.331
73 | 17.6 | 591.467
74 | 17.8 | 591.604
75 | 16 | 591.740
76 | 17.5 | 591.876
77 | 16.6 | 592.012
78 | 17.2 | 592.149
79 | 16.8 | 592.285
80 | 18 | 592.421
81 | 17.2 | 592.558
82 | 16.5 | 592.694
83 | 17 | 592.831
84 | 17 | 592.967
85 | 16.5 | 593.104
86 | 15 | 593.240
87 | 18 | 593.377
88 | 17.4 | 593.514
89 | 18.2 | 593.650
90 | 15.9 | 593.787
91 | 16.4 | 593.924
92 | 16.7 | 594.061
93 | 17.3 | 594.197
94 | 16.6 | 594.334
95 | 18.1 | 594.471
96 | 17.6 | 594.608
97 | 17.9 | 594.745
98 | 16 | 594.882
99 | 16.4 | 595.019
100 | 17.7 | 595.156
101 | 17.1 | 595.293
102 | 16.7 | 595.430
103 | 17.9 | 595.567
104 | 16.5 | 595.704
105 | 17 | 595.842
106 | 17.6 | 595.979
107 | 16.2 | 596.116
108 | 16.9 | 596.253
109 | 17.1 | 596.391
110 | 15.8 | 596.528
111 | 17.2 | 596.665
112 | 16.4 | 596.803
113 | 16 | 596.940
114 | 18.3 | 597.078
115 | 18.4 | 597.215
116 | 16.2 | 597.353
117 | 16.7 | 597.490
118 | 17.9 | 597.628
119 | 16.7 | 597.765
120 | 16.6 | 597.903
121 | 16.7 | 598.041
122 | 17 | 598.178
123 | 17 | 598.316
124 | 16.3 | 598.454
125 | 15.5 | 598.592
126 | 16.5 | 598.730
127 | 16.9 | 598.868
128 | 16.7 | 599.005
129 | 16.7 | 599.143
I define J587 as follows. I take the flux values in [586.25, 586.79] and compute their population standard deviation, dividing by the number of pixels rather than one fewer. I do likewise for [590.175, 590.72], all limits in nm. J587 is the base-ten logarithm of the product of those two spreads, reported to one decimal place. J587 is -1.2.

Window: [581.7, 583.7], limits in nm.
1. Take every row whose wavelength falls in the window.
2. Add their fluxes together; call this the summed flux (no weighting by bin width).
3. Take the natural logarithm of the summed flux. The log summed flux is 5.6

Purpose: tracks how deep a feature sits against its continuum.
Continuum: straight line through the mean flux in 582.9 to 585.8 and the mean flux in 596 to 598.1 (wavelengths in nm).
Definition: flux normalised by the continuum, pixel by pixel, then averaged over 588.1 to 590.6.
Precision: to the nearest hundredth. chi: 0.95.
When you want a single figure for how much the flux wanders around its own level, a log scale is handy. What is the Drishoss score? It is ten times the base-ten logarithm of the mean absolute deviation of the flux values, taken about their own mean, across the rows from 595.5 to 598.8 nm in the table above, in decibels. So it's -2.4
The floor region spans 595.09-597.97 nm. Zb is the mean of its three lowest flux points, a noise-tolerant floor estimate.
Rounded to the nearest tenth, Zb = 16.0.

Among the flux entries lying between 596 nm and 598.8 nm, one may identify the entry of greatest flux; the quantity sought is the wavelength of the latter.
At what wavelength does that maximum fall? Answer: 597.215 nm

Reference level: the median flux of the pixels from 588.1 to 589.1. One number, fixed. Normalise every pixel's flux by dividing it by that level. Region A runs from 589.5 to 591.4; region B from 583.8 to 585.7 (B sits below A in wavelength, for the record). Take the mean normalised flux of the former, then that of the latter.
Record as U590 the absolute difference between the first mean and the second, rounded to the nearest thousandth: 0.012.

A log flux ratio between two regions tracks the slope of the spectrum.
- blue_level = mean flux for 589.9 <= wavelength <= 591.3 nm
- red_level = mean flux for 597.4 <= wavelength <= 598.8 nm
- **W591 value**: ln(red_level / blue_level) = -0.038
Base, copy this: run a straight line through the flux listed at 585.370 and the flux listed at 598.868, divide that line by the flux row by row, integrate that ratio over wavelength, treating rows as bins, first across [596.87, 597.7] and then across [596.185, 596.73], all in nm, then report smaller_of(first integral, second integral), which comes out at 0.5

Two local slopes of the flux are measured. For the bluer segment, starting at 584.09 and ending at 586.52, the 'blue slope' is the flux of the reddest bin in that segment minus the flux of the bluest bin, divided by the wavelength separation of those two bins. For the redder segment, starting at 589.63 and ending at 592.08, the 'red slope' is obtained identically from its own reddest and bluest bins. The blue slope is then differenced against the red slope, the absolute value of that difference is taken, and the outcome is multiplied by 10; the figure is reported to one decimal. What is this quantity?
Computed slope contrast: 2.2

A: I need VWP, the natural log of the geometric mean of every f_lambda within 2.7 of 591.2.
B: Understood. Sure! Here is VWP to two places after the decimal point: 2.81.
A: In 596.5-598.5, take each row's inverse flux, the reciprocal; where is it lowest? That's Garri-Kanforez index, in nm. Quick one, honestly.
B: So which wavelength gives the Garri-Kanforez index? 597.215 nm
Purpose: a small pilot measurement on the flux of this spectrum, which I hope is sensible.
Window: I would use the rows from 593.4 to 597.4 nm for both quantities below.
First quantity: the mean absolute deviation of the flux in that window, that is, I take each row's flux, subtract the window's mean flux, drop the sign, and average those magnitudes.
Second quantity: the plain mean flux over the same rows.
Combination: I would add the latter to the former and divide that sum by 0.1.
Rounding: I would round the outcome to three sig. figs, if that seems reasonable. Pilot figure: 177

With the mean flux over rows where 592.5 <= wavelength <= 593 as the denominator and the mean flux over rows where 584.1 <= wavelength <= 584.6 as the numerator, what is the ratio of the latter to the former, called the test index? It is 1.02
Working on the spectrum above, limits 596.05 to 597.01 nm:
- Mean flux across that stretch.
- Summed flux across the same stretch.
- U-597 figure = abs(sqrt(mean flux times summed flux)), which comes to 43.7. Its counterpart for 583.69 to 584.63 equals 44.8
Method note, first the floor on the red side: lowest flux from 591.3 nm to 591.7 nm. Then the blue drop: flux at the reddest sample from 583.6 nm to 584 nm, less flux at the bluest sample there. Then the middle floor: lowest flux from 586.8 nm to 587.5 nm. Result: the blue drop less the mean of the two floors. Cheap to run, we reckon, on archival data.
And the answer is -19.3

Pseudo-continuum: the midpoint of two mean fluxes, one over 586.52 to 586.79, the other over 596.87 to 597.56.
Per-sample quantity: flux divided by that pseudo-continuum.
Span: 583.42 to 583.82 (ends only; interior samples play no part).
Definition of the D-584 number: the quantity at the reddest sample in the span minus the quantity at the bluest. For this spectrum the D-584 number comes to 0.10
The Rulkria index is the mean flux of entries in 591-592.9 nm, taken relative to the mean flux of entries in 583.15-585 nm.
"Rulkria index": 1.00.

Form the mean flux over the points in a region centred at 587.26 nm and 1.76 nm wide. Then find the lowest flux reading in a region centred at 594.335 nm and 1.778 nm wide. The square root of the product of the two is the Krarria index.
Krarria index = 16.5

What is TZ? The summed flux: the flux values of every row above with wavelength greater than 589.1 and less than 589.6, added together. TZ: 61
